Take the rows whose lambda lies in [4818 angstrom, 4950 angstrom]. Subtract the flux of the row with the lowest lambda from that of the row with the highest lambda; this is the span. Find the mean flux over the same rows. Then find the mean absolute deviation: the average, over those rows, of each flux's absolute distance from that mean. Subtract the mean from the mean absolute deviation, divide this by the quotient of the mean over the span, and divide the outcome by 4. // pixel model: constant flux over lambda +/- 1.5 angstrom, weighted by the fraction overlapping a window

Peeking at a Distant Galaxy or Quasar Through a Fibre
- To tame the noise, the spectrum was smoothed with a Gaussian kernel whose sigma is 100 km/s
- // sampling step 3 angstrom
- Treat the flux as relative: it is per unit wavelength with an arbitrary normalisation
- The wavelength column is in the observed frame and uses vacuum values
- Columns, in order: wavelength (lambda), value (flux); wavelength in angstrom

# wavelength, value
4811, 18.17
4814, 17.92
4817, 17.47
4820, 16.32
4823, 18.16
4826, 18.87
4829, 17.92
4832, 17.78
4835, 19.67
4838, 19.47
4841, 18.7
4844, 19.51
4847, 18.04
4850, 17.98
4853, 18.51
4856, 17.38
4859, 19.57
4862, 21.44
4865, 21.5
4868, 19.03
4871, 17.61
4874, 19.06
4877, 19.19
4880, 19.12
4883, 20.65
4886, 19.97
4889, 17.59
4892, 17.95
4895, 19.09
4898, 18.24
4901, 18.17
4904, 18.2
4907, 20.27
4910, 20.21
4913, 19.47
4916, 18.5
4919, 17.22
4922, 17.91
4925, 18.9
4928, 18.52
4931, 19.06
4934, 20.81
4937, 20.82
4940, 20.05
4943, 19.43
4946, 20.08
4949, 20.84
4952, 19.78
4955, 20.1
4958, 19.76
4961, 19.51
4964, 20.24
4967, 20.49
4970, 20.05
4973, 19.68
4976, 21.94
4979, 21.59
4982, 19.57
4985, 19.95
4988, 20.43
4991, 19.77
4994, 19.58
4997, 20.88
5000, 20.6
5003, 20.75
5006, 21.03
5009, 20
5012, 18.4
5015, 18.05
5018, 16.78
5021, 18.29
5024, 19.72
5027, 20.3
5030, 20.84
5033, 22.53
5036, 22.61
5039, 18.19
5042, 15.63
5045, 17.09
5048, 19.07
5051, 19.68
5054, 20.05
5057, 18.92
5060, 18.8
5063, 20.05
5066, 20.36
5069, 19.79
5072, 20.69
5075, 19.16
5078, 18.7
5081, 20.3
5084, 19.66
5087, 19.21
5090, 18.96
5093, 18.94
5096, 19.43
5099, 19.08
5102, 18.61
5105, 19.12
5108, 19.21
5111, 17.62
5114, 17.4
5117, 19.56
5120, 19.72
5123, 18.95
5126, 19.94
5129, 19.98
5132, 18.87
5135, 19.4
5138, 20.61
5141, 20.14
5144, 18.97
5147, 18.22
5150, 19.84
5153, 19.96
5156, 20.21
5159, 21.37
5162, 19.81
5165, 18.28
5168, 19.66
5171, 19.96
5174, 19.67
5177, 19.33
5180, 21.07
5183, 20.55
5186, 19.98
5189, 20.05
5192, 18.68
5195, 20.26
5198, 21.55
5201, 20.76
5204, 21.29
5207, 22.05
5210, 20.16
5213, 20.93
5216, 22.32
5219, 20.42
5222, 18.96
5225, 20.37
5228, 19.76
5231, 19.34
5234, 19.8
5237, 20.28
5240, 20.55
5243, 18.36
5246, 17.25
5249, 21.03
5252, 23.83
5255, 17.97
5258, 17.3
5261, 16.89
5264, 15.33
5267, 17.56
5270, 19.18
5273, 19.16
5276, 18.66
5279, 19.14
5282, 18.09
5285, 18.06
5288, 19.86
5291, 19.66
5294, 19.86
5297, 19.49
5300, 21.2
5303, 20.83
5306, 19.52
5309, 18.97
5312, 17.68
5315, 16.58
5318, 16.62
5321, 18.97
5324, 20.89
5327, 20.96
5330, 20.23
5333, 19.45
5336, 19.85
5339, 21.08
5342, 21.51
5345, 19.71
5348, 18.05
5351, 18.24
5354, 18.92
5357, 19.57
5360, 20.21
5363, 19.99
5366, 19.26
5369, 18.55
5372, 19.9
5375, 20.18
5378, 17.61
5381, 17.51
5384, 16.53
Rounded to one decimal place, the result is -1.1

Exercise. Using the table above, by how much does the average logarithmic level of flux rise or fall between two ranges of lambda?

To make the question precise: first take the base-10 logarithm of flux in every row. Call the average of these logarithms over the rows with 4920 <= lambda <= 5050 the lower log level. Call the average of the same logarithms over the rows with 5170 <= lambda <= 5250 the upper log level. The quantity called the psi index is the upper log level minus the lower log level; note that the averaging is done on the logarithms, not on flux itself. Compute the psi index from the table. 0.010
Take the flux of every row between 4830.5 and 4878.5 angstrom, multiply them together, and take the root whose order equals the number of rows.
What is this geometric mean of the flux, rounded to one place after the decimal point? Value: 19.0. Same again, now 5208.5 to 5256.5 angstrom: 20.0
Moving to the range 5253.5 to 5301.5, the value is 18.5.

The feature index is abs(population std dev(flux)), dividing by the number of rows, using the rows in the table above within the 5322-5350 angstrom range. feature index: 1.0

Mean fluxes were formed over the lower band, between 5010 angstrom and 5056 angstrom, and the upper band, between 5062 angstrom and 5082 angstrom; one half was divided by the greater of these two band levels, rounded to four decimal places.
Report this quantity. 0.0252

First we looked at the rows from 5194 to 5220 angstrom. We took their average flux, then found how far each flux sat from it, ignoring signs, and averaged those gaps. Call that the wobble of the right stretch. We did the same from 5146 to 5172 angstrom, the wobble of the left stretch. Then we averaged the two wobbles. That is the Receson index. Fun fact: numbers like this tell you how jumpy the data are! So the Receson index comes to 0.6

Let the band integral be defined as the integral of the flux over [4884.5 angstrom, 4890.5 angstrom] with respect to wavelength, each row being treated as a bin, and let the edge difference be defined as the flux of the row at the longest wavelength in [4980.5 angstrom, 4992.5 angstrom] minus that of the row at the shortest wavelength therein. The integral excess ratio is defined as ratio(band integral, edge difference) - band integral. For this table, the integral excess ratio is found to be 451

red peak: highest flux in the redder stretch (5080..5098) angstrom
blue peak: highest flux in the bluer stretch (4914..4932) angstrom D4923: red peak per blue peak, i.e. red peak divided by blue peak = 1.07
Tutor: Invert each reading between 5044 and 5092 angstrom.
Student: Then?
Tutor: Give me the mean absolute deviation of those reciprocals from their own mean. 0.0018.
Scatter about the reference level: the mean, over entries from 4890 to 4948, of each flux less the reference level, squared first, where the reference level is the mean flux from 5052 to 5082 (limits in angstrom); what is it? 1.4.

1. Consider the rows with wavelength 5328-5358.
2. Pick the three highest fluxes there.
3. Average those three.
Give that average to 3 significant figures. 20.9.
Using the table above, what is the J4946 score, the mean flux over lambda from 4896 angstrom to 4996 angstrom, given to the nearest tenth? 19.7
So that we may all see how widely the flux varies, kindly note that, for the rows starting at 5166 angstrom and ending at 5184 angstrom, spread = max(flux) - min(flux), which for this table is 2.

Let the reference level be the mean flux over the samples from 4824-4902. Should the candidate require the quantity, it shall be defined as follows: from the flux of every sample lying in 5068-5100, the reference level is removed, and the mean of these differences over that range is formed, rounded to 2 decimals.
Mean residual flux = 0.52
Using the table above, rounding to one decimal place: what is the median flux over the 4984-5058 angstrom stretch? 19.8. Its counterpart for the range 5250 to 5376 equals 19.4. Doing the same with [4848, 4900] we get 19.1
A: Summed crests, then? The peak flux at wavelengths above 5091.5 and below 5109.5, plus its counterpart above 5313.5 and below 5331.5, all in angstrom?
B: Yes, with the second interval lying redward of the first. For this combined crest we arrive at 40.4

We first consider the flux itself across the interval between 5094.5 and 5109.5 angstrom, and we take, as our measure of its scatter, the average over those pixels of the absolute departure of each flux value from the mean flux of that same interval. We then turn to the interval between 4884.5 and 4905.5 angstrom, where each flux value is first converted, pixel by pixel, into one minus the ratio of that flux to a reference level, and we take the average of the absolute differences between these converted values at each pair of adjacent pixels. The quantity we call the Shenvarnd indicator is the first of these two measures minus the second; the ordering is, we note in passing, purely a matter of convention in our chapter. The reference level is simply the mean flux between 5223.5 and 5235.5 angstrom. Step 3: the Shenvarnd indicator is 0.16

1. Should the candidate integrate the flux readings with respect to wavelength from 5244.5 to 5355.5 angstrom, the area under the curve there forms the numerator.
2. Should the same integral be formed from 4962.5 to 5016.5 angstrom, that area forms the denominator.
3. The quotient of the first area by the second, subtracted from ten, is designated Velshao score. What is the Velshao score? 8.1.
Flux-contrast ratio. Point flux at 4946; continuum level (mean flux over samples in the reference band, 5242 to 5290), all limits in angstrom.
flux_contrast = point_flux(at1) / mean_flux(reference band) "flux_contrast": 1.08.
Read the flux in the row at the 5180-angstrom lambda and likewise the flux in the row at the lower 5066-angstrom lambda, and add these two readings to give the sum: 41.4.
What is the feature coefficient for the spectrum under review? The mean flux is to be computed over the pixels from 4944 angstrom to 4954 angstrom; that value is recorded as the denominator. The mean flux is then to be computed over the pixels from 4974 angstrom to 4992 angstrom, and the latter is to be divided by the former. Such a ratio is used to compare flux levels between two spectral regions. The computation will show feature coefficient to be 1.02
